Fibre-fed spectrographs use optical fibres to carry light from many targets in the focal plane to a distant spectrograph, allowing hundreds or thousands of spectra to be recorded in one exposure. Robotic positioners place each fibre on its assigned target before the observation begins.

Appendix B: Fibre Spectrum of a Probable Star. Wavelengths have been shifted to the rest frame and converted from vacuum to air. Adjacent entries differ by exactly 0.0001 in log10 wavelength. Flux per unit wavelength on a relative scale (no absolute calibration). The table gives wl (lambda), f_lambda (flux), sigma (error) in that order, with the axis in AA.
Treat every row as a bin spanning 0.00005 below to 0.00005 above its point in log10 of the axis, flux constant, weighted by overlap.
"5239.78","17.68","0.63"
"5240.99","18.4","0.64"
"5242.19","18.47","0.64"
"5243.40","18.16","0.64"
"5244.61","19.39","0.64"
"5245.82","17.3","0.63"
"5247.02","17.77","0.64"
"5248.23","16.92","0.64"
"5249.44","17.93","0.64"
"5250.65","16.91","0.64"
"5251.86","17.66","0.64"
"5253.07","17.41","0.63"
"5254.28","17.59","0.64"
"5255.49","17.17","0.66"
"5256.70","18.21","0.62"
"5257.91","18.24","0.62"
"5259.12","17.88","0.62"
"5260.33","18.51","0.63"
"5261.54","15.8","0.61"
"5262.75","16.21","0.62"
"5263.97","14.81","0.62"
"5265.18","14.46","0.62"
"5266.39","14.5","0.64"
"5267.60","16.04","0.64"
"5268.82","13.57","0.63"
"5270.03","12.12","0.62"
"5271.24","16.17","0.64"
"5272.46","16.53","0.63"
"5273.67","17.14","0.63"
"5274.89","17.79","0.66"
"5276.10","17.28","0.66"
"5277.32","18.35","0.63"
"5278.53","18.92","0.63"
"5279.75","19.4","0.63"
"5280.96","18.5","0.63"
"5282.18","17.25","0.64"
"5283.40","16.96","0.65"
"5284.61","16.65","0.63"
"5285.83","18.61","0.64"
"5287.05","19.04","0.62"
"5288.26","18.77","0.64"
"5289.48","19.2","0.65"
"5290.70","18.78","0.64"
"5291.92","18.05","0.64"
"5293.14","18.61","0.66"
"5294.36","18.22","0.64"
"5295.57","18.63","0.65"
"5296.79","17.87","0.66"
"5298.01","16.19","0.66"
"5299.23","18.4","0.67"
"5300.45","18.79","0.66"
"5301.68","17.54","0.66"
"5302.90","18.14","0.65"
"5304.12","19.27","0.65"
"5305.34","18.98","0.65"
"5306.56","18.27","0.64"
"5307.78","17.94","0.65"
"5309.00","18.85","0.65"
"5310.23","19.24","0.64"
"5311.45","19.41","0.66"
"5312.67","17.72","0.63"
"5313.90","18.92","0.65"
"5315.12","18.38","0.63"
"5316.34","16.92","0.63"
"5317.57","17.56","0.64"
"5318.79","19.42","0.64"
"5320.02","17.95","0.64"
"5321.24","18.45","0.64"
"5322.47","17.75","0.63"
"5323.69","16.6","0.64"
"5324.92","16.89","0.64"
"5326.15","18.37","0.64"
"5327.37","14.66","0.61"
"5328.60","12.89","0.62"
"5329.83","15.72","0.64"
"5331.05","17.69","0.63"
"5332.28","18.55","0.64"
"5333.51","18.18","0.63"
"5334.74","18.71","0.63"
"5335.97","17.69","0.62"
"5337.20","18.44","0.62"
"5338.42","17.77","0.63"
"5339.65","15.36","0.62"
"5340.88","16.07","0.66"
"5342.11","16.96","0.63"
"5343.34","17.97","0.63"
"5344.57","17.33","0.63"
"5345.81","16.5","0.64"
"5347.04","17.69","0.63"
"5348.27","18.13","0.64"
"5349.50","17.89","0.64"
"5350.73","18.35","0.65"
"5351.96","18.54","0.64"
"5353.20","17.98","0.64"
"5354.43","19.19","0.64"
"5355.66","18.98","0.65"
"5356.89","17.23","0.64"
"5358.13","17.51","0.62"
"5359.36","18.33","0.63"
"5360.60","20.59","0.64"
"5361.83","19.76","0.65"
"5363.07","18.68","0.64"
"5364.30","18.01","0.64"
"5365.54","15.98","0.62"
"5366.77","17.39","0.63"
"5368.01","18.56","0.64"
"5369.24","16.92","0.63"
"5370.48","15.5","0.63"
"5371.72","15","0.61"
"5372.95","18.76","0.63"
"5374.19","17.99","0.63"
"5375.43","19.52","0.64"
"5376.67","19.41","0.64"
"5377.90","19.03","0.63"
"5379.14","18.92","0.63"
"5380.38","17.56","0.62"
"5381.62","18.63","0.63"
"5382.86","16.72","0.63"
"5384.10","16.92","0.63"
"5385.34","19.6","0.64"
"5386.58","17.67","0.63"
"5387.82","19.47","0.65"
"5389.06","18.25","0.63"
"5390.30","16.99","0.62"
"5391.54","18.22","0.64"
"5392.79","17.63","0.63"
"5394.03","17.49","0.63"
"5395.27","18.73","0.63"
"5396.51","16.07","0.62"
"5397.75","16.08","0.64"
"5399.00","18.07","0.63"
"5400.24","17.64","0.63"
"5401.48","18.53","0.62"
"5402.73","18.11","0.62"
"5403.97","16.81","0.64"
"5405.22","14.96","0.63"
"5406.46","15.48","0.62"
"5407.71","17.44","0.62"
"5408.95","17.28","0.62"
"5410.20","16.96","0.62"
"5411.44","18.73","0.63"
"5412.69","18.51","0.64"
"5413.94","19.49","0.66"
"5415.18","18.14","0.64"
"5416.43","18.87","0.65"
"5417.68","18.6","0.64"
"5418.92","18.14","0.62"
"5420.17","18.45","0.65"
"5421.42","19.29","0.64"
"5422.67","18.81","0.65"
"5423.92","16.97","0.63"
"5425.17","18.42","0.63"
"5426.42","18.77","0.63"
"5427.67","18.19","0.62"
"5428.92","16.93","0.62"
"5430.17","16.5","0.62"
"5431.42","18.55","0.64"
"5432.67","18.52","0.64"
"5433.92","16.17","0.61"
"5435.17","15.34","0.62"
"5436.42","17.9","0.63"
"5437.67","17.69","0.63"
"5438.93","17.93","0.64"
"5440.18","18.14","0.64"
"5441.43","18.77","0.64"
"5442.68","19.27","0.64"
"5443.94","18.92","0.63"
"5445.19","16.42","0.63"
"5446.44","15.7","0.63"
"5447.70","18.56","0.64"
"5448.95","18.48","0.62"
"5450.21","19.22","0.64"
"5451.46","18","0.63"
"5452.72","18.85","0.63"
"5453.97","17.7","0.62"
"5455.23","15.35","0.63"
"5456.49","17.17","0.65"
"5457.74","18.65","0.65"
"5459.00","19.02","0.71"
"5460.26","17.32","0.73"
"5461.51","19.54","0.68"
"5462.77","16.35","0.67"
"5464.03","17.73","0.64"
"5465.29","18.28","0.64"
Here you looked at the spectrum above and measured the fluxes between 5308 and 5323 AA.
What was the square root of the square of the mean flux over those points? 18.4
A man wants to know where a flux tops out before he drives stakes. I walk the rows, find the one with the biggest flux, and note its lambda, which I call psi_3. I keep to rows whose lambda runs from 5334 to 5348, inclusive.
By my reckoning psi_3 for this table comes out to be 5334.74 AA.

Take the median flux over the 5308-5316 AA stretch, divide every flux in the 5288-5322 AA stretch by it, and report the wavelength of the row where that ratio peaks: 5318.79 AA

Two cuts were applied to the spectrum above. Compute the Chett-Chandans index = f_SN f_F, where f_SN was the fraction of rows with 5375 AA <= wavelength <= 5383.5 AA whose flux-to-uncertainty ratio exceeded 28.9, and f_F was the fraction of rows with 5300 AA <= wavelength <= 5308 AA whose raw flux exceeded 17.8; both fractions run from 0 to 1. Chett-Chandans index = 0.61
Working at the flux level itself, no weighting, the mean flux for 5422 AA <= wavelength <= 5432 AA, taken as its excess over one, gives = 16.9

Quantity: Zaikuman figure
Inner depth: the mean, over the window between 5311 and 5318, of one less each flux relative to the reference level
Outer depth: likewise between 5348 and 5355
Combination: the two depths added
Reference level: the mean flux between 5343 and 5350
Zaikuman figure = -0.08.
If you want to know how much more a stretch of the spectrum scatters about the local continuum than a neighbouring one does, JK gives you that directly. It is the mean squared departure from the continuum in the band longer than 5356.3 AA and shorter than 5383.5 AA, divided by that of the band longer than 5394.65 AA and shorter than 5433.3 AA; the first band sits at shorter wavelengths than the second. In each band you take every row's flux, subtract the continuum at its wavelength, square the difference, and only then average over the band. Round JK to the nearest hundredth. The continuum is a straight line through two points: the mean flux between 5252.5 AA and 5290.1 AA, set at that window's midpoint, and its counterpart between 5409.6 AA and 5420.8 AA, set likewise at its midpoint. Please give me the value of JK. 1.21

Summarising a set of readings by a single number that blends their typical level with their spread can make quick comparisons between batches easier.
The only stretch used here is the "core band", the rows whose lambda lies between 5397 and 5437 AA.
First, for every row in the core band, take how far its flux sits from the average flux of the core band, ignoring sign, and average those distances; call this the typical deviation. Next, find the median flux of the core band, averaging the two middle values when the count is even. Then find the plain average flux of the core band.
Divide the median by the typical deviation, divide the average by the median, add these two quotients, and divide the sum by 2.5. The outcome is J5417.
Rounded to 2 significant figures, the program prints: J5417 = 7.8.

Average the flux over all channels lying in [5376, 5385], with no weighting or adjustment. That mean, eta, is 18.2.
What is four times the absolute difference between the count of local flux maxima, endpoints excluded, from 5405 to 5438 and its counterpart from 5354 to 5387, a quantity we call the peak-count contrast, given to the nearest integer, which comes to 8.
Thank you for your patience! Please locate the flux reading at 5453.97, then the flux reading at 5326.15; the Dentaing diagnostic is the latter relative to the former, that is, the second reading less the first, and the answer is 0.7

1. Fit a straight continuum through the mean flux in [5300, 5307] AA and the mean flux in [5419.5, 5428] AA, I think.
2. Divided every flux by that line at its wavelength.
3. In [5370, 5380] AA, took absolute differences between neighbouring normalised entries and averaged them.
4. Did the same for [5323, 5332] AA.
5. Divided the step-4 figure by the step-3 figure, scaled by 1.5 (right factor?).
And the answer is 2.9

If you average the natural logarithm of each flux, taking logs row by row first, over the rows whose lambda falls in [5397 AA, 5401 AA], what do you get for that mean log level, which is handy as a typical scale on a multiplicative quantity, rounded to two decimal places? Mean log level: 2.85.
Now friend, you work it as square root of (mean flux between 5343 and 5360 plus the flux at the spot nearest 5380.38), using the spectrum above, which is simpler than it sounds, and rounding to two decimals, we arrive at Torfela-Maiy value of 5.96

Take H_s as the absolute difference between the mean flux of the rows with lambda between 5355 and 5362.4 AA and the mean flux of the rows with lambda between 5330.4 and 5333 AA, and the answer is 0.6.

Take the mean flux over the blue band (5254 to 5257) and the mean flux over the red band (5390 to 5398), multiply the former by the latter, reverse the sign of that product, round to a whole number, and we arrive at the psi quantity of -306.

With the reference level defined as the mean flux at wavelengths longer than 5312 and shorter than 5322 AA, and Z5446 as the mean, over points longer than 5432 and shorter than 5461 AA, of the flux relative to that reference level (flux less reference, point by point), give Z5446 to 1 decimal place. -0.4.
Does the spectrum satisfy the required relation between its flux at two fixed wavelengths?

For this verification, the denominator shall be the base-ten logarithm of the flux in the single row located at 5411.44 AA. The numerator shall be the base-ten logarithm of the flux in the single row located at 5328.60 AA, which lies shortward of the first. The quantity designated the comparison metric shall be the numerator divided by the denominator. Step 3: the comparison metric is 0.87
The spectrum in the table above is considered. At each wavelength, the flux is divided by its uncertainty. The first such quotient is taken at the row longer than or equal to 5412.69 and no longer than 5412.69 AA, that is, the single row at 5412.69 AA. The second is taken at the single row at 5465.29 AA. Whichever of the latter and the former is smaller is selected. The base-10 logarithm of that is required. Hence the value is 1.46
